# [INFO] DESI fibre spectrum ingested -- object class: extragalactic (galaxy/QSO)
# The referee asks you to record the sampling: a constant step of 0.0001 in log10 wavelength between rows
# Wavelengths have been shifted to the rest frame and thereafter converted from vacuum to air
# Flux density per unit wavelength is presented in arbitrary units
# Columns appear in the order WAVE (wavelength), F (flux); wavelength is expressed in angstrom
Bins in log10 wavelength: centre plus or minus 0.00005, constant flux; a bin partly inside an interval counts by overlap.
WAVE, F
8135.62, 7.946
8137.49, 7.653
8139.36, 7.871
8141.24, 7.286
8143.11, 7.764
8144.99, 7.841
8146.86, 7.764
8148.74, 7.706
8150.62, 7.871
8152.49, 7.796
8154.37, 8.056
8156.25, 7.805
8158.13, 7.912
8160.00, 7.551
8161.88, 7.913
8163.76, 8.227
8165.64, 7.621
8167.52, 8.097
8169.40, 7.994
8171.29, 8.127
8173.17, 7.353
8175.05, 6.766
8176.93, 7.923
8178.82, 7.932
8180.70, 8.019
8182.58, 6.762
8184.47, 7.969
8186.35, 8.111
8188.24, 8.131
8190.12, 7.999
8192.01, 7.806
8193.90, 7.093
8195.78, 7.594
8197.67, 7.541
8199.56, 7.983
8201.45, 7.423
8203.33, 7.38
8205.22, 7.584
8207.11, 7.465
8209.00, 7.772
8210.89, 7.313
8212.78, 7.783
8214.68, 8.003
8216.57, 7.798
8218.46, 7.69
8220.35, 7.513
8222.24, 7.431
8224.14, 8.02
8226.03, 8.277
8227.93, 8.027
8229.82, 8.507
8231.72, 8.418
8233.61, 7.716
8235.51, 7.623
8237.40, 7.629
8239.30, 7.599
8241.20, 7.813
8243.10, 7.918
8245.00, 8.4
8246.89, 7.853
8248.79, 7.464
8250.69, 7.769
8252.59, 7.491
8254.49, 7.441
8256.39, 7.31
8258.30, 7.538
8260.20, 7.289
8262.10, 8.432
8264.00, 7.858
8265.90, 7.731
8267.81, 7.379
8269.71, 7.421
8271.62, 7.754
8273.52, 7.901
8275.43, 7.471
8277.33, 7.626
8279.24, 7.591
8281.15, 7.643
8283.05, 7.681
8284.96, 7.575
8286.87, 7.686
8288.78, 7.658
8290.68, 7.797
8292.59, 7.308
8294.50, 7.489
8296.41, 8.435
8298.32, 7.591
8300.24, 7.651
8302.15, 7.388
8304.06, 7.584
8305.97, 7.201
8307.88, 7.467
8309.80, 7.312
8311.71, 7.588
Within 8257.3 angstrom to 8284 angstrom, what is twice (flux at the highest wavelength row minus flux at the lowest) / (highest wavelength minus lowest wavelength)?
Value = 0.01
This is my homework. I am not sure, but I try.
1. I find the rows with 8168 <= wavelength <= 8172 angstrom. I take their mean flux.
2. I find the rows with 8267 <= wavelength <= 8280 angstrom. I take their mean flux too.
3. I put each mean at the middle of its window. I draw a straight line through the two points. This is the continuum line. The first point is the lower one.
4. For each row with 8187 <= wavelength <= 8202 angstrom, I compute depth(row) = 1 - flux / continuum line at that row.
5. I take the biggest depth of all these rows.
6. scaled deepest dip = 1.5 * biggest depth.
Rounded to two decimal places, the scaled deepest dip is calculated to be 0.16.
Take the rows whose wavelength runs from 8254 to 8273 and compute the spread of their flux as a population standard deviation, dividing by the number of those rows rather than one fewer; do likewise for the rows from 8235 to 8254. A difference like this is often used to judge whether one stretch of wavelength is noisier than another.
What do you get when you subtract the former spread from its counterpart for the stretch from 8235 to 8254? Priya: -0.07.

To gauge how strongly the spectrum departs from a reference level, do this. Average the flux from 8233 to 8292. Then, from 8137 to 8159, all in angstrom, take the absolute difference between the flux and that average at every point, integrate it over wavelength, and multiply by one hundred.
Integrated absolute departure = 378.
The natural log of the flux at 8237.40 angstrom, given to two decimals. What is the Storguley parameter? 2.03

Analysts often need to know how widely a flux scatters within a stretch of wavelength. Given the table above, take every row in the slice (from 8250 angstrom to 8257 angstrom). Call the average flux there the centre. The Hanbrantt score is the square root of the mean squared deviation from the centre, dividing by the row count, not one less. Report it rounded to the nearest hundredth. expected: 0.17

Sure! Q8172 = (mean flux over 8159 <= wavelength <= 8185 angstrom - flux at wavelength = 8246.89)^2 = 0.015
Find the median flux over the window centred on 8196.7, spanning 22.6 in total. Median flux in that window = 7.59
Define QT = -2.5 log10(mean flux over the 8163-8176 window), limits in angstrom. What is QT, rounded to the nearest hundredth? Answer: -2.22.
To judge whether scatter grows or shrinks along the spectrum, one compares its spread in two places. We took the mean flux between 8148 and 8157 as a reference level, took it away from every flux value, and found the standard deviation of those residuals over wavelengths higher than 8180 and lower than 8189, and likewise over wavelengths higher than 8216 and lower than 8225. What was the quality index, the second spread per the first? 0.40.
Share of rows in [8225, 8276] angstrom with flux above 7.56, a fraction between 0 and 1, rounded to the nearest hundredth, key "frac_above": 0.67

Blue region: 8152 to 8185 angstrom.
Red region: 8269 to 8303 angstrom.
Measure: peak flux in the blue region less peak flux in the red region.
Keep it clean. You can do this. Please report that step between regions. -0.21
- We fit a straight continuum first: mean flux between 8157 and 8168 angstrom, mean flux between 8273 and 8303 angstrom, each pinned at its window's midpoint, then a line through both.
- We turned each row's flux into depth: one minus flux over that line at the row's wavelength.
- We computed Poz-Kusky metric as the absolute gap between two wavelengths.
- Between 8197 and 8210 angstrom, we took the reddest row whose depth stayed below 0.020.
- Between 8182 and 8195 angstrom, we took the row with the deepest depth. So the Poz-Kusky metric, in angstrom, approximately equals 26.4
